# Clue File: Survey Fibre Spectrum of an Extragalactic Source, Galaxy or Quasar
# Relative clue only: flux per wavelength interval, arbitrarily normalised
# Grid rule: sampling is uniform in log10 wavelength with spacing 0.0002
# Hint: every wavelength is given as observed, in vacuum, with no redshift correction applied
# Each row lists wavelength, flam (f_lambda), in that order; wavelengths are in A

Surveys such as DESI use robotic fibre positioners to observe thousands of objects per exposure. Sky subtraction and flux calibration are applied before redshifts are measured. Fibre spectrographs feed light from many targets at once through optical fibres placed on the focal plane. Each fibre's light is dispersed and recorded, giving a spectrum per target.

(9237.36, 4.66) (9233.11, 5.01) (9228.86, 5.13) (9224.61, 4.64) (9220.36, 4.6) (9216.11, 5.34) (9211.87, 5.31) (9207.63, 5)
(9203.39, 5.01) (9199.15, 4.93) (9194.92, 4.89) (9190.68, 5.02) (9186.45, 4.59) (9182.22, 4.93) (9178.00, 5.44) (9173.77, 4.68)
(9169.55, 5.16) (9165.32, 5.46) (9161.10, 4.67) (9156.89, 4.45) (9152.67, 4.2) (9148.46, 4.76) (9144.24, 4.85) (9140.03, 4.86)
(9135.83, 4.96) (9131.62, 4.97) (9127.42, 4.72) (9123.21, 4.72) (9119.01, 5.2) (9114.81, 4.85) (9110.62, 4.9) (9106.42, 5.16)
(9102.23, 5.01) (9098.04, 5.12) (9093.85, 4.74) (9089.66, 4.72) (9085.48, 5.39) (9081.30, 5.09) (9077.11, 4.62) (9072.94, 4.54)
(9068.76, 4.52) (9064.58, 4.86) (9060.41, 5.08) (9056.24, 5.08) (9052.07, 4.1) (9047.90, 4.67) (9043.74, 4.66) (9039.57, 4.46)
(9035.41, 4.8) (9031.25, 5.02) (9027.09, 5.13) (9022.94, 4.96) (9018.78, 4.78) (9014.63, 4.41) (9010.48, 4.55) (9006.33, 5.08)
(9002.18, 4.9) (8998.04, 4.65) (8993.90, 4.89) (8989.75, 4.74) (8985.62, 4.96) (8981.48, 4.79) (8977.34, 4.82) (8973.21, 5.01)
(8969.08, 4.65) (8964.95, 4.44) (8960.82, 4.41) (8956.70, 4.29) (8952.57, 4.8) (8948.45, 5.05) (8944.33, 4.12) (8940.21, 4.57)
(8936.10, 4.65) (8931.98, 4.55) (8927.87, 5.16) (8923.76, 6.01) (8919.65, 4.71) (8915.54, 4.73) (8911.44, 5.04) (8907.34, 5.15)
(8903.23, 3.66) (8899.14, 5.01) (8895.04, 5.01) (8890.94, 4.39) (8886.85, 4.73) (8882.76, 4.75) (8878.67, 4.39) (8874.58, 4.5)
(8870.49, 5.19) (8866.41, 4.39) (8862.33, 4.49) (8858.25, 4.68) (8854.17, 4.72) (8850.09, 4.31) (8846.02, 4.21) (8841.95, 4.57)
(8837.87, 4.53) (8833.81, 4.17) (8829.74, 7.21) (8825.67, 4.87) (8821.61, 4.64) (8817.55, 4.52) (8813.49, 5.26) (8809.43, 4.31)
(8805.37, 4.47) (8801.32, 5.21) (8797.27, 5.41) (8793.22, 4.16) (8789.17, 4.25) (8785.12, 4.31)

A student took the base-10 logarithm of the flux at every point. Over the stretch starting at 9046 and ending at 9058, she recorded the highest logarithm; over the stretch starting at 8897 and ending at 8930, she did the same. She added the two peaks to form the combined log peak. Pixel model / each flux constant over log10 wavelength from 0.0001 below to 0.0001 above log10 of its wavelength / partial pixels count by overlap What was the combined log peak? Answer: 1.485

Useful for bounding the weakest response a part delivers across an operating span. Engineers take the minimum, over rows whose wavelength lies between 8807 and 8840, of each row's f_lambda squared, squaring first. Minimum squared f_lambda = 17.4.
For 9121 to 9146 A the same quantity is 22.3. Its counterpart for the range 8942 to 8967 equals 17.0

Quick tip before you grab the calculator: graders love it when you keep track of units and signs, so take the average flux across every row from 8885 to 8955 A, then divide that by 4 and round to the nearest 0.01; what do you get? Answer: 1.20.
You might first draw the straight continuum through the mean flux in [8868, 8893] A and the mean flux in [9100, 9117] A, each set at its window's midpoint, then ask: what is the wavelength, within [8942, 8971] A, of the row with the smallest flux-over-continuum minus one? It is 8944.33 A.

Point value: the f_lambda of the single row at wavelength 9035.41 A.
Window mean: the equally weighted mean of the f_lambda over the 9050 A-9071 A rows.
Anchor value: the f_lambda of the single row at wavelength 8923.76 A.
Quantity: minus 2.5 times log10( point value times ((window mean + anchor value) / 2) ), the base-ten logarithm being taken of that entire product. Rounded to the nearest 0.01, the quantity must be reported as -3.53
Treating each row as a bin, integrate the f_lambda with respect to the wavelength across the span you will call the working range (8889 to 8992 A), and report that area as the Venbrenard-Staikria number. 489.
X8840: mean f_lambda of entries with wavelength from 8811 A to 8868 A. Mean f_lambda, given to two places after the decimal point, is 4.75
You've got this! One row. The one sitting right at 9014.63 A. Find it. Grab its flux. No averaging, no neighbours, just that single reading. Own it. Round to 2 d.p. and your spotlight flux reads 4.41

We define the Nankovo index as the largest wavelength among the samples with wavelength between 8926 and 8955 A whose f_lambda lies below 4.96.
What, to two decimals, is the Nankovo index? 8952.57 A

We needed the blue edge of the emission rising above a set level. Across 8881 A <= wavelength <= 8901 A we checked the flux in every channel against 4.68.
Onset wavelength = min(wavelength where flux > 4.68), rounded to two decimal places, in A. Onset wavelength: 8882.76 A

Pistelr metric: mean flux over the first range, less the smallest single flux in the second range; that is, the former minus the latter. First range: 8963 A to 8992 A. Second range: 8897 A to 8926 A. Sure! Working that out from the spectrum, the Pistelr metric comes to 1.11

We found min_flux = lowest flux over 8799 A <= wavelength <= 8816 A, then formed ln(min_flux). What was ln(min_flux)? 1.46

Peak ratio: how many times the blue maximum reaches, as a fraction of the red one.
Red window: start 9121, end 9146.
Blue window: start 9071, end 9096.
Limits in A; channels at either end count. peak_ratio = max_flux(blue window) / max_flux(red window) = 1.08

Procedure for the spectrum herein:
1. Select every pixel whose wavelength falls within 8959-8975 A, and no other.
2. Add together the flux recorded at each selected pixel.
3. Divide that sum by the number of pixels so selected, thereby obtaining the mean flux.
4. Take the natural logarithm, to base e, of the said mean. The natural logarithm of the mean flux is 1.53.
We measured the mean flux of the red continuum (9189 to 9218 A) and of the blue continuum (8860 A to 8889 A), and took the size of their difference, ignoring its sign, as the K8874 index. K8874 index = 0.44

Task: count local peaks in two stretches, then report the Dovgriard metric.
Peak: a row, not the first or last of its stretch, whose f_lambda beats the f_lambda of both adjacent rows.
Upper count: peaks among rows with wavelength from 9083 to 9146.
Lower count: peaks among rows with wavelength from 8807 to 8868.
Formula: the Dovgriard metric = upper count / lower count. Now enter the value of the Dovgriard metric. 1.0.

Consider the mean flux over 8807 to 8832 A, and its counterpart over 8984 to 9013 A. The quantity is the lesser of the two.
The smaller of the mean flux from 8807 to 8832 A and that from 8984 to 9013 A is 4.82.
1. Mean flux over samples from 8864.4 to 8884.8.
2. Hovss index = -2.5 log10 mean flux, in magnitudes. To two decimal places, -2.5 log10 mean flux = -1.67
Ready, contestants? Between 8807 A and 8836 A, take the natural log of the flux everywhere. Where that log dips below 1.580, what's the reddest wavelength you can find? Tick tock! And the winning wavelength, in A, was 8833.81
